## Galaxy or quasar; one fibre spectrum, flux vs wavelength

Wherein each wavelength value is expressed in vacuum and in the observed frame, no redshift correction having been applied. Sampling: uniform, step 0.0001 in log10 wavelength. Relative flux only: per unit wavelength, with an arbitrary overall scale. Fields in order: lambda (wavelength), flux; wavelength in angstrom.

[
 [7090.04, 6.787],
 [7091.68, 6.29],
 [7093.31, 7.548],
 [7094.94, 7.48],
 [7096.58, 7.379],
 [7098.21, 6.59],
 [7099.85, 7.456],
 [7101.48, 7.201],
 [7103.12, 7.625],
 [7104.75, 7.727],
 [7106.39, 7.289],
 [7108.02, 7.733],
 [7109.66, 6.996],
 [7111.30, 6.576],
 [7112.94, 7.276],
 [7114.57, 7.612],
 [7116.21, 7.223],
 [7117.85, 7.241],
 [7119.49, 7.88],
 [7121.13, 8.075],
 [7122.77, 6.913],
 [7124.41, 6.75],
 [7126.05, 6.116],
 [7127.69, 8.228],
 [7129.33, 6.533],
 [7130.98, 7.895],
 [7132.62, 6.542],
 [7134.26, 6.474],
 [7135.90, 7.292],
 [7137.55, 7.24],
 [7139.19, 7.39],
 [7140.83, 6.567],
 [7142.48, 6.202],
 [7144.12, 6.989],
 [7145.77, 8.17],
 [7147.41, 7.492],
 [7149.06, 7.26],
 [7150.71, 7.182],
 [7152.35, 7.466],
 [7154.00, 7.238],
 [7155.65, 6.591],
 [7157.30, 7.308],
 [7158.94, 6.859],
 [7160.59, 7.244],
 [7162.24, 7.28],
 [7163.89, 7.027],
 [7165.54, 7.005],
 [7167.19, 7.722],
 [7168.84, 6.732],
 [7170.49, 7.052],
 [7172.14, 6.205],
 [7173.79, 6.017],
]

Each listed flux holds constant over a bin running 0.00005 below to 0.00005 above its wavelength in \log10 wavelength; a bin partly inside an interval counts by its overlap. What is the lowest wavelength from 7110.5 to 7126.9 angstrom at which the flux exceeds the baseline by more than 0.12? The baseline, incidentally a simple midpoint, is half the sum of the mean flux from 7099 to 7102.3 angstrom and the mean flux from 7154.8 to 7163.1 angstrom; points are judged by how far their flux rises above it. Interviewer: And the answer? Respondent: 7114.57 angstrom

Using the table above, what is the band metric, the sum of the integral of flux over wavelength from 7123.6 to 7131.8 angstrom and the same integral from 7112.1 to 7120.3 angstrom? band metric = 119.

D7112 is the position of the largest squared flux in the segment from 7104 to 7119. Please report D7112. 7108.02 angstrom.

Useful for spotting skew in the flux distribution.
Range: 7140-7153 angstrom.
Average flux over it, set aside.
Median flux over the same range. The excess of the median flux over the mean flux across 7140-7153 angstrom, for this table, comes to 0.06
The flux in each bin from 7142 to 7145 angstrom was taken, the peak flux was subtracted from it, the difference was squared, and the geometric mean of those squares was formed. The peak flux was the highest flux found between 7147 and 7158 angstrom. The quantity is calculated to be 0.65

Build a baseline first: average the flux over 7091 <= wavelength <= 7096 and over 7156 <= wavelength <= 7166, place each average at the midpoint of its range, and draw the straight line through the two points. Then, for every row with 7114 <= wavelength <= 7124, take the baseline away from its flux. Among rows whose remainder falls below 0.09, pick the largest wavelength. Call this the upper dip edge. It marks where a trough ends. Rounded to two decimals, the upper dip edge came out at 7122.77 angstrom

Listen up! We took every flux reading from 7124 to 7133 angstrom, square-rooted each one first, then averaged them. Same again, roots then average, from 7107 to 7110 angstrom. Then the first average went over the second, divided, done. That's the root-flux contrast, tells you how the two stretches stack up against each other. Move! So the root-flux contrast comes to 0.97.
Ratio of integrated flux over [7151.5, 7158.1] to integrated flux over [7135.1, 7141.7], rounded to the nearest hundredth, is 1.01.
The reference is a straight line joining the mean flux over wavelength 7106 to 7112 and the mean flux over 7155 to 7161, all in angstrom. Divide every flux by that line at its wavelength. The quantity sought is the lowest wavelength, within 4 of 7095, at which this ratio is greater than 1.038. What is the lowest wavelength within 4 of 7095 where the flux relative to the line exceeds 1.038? 7093.31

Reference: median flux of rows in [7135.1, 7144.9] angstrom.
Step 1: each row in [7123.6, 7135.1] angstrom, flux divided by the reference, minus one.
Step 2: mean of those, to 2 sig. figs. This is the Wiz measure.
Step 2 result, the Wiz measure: -0.025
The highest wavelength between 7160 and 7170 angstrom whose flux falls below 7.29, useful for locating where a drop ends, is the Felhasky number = 7168.84 angstrom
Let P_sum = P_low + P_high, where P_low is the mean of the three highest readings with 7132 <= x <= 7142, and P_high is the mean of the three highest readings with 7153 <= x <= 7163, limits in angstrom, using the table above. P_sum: 14.6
